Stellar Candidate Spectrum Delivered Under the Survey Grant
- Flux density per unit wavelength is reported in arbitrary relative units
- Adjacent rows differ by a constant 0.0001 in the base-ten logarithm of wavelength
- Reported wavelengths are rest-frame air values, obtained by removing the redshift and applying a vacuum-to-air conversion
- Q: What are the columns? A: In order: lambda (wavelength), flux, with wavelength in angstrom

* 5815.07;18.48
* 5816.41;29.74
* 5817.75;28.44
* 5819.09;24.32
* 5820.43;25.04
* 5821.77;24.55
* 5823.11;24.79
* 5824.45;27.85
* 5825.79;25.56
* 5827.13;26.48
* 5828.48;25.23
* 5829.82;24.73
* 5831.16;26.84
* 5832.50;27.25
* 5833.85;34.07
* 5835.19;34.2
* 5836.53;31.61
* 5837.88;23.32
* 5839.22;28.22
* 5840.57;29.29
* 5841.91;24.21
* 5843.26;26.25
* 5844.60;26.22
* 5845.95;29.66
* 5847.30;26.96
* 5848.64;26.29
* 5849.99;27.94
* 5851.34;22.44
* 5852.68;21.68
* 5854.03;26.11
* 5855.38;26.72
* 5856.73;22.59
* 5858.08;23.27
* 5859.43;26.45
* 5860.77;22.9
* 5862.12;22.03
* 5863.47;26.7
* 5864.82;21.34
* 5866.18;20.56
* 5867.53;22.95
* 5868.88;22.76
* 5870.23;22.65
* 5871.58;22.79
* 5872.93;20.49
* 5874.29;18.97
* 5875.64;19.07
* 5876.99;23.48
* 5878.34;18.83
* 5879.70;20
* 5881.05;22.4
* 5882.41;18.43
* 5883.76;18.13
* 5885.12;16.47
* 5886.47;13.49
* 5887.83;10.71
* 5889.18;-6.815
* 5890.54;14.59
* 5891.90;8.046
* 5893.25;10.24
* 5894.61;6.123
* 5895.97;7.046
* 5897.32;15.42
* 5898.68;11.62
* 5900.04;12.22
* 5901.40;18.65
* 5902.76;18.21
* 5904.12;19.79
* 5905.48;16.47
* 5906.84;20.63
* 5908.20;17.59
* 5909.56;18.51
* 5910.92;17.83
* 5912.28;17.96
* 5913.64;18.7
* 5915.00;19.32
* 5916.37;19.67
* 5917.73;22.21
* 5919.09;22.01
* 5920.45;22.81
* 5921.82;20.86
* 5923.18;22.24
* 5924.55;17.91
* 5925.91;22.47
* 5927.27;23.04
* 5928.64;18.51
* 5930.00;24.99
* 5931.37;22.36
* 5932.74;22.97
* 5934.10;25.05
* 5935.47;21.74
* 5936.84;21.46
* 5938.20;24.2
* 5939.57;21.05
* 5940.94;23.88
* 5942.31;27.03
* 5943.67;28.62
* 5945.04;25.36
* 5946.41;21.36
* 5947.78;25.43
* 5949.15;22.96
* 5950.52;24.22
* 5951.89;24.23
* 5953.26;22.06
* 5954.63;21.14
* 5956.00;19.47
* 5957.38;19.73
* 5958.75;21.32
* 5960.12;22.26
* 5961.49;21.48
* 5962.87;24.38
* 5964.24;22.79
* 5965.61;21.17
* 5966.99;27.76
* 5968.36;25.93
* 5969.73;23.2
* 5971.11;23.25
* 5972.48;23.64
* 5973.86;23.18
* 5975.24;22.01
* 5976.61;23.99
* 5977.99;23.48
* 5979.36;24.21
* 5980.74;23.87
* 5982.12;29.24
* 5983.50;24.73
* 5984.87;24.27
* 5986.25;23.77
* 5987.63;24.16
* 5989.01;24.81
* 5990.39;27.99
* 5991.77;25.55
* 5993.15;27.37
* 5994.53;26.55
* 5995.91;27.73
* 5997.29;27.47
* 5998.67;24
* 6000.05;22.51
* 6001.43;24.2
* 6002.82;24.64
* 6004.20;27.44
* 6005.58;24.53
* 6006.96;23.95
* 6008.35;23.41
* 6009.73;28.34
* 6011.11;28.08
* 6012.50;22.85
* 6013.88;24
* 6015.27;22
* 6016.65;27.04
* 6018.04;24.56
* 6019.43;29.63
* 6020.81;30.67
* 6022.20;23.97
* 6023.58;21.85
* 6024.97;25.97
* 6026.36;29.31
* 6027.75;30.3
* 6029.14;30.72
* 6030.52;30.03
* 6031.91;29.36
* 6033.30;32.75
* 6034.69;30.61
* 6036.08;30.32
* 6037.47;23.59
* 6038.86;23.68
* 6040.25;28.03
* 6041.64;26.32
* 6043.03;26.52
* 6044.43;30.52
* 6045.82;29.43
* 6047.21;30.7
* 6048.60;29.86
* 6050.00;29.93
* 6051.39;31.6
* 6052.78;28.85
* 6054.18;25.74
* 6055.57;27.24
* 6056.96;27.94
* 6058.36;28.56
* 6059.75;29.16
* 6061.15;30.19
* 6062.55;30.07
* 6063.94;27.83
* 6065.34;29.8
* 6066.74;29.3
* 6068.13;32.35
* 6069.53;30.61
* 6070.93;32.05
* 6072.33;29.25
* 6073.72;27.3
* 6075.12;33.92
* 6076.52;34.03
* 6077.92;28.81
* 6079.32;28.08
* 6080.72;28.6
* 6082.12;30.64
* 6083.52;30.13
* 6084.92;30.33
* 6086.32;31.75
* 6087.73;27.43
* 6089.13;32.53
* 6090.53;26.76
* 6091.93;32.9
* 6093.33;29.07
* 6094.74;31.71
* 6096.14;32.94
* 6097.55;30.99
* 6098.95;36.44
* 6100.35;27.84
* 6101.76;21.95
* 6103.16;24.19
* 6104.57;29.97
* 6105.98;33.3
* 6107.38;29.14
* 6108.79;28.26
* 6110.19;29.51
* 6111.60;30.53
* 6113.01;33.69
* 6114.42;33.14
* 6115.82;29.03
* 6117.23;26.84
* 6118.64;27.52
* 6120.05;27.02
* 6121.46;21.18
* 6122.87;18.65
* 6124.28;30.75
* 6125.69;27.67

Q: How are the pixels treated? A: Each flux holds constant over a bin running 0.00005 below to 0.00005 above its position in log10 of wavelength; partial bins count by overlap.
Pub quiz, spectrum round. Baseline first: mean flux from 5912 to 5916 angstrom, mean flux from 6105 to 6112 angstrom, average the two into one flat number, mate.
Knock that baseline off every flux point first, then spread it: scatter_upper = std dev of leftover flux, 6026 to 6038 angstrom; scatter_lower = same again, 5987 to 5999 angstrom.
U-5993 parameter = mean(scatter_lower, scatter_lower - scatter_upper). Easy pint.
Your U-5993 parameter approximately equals 0.3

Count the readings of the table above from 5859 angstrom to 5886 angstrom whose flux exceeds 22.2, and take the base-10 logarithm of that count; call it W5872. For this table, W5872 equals 0.95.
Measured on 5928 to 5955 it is 1.11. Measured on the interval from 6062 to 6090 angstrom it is 1.30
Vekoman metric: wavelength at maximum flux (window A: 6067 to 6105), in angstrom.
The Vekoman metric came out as 6098.95 angstrom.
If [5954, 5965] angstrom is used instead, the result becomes 5962.87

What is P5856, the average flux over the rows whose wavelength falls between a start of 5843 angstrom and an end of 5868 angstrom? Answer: 25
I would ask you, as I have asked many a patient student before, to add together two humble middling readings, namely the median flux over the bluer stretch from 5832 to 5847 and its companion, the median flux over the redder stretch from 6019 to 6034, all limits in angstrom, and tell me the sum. 58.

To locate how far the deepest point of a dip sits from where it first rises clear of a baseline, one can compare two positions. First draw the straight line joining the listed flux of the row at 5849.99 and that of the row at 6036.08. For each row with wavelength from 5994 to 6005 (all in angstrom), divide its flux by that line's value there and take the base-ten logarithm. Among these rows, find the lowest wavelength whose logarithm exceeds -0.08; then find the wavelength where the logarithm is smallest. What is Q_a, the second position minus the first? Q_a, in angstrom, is 5.5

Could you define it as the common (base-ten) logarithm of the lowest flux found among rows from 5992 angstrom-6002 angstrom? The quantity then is 1.35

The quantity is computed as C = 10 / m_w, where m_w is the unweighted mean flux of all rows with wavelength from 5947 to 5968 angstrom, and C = 0.44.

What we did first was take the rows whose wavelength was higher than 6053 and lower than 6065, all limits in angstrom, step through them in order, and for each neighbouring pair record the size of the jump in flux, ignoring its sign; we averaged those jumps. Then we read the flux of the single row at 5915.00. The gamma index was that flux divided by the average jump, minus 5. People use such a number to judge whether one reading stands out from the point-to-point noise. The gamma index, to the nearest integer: 15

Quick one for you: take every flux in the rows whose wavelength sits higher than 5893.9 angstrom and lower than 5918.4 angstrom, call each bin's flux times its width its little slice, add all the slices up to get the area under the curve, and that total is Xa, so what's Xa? 405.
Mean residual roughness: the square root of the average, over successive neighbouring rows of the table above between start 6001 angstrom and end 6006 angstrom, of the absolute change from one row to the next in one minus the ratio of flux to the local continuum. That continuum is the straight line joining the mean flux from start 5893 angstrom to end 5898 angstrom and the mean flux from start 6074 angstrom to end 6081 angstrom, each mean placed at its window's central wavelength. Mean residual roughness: 0.30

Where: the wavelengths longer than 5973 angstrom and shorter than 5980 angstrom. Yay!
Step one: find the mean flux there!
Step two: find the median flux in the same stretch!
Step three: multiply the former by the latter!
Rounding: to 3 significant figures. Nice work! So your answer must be 549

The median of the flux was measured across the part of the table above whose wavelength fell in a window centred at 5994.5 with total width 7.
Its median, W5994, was 27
